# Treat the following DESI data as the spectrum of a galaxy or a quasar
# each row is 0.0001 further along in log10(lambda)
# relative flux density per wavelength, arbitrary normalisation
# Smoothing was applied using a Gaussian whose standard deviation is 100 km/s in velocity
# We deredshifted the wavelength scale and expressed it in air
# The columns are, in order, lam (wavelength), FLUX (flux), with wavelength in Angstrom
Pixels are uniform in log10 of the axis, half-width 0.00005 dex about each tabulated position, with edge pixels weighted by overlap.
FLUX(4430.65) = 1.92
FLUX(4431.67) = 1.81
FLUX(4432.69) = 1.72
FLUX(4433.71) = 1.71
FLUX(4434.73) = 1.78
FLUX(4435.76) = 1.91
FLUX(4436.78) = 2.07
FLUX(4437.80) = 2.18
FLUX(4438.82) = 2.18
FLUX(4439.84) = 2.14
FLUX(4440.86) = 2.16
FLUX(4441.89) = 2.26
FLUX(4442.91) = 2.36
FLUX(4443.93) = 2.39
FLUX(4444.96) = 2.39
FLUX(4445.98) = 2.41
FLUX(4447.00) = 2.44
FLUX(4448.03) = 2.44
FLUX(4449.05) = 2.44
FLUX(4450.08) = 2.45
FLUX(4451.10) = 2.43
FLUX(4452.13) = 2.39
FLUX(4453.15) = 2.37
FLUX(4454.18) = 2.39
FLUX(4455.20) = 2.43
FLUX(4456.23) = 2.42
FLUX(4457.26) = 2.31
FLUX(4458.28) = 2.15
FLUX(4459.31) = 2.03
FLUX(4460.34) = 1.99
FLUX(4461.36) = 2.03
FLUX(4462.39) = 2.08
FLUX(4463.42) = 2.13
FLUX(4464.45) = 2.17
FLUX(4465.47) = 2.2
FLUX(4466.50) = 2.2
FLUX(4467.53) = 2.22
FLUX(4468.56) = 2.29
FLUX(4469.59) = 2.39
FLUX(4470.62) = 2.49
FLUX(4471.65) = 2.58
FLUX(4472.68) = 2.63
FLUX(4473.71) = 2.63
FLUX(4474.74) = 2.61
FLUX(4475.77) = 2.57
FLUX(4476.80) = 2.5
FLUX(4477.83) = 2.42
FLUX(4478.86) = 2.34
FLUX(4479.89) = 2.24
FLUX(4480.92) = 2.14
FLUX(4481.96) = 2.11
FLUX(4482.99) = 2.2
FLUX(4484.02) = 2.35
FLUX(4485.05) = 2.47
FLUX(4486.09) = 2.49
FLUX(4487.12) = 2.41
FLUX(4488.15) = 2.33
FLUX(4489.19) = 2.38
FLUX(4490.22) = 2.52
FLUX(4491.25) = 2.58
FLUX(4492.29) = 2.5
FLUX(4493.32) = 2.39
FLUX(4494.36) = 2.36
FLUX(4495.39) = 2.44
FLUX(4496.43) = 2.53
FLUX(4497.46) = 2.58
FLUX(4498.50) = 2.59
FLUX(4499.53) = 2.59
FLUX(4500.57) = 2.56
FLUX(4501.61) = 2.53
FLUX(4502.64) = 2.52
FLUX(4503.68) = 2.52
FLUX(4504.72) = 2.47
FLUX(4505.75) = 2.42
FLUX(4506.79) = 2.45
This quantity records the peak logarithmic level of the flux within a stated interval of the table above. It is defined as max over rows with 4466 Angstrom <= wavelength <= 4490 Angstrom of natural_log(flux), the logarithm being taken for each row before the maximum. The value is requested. 0.967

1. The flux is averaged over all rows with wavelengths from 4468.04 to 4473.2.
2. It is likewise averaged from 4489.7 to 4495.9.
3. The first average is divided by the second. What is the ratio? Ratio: 1.00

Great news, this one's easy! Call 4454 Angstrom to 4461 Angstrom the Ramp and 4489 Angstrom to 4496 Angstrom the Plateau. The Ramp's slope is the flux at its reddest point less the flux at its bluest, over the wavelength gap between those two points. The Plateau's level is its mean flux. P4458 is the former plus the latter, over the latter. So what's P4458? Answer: 0.97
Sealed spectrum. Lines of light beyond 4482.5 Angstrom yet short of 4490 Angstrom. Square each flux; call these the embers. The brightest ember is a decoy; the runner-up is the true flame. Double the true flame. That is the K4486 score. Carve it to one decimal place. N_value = 12.2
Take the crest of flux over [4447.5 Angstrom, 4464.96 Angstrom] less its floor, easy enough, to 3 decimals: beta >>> 0.460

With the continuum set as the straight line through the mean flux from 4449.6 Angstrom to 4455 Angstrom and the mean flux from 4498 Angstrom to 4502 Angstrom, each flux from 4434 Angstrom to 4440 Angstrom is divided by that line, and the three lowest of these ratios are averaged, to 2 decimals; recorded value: 0.82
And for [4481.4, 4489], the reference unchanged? 0.88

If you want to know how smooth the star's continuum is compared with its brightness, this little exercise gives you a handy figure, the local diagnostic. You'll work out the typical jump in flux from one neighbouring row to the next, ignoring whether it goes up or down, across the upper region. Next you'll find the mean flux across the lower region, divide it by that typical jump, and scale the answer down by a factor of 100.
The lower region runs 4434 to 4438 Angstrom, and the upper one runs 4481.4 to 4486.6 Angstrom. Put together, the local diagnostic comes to 0.21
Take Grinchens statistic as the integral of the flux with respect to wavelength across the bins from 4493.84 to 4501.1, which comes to 18.3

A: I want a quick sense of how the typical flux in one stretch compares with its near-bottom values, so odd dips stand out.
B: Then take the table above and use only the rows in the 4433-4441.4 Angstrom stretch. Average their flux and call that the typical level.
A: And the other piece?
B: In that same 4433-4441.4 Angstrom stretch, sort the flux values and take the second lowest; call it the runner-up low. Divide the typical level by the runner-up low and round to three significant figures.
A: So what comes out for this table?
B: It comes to 1.13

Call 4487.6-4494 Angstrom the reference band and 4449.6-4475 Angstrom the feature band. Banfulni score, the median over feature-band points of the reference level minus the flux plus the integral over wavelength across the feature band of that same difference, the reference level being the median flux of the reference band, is 3.3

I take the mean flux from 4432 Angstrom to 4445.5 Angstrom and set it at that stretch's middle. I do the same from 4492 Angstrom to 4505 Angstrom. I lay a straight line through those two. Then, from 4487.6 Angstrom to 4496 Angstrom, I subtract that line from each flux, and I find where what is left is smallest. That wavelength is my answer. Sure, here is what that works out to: 4494.36 Angstrom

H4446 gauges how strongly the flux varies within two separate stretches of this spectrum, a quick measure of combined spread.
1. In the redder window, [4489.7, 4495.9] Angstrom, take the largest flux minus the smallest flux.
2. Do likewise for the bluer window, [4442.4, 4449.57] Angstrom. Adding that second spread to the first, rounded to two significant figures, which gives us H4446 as 0.30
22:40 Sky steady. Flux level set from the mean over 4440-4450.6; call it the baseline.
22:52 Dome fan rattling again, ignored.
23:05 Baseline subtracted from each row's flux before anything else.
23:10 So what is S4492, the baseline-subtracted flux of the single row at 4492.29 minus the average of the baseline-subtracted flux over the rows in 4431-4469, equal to 0.30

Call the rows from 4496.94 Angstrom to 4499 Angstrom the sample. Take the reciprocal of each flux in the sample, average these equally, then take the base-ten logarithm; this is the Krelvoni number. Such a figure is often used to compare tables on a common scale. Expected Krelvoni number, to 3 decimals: -0.412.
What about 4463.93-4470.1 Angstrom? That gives -0.351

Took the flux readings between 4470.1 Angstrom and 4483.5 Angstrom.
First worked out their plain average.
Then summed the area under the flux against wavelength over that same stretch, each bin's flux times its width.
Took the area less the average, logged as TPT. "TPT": 30.0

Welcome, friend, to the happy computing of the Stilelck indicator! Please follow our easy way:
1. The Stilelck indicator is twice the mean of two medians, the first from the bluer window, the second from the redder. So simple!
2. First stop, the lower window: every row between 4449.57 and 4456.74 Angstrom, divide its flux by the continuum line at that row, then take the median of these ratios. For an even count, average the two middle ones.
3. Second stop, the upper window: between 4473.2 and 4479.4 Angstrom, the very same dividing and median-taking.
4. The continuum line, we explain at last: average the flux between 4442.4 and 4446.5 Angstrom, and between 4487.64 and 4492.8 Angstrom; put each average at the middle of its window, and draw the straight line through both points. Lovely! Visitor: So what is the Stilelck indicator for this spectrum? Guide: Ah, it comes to 2.04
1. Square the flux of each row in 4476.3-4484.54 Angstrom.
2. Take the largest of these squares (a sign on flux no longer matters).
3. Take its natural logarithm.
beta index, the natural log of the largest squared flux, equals 1.83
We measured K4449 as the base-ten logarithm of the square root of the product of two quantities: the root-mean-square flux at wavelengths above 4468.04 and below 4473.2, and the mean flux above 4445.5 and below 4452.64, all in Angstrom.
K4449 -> 0.390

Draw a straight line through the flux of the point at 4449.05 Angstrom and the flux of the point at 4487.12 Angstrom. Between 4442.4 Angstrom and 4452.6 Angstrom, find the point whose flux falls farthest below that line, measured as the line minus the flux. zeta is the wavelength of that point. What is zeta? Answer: 4442.91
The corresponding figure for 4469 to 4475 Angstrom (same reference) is 4469.59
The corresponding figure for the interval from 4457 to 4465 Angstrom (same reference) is 4460.34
